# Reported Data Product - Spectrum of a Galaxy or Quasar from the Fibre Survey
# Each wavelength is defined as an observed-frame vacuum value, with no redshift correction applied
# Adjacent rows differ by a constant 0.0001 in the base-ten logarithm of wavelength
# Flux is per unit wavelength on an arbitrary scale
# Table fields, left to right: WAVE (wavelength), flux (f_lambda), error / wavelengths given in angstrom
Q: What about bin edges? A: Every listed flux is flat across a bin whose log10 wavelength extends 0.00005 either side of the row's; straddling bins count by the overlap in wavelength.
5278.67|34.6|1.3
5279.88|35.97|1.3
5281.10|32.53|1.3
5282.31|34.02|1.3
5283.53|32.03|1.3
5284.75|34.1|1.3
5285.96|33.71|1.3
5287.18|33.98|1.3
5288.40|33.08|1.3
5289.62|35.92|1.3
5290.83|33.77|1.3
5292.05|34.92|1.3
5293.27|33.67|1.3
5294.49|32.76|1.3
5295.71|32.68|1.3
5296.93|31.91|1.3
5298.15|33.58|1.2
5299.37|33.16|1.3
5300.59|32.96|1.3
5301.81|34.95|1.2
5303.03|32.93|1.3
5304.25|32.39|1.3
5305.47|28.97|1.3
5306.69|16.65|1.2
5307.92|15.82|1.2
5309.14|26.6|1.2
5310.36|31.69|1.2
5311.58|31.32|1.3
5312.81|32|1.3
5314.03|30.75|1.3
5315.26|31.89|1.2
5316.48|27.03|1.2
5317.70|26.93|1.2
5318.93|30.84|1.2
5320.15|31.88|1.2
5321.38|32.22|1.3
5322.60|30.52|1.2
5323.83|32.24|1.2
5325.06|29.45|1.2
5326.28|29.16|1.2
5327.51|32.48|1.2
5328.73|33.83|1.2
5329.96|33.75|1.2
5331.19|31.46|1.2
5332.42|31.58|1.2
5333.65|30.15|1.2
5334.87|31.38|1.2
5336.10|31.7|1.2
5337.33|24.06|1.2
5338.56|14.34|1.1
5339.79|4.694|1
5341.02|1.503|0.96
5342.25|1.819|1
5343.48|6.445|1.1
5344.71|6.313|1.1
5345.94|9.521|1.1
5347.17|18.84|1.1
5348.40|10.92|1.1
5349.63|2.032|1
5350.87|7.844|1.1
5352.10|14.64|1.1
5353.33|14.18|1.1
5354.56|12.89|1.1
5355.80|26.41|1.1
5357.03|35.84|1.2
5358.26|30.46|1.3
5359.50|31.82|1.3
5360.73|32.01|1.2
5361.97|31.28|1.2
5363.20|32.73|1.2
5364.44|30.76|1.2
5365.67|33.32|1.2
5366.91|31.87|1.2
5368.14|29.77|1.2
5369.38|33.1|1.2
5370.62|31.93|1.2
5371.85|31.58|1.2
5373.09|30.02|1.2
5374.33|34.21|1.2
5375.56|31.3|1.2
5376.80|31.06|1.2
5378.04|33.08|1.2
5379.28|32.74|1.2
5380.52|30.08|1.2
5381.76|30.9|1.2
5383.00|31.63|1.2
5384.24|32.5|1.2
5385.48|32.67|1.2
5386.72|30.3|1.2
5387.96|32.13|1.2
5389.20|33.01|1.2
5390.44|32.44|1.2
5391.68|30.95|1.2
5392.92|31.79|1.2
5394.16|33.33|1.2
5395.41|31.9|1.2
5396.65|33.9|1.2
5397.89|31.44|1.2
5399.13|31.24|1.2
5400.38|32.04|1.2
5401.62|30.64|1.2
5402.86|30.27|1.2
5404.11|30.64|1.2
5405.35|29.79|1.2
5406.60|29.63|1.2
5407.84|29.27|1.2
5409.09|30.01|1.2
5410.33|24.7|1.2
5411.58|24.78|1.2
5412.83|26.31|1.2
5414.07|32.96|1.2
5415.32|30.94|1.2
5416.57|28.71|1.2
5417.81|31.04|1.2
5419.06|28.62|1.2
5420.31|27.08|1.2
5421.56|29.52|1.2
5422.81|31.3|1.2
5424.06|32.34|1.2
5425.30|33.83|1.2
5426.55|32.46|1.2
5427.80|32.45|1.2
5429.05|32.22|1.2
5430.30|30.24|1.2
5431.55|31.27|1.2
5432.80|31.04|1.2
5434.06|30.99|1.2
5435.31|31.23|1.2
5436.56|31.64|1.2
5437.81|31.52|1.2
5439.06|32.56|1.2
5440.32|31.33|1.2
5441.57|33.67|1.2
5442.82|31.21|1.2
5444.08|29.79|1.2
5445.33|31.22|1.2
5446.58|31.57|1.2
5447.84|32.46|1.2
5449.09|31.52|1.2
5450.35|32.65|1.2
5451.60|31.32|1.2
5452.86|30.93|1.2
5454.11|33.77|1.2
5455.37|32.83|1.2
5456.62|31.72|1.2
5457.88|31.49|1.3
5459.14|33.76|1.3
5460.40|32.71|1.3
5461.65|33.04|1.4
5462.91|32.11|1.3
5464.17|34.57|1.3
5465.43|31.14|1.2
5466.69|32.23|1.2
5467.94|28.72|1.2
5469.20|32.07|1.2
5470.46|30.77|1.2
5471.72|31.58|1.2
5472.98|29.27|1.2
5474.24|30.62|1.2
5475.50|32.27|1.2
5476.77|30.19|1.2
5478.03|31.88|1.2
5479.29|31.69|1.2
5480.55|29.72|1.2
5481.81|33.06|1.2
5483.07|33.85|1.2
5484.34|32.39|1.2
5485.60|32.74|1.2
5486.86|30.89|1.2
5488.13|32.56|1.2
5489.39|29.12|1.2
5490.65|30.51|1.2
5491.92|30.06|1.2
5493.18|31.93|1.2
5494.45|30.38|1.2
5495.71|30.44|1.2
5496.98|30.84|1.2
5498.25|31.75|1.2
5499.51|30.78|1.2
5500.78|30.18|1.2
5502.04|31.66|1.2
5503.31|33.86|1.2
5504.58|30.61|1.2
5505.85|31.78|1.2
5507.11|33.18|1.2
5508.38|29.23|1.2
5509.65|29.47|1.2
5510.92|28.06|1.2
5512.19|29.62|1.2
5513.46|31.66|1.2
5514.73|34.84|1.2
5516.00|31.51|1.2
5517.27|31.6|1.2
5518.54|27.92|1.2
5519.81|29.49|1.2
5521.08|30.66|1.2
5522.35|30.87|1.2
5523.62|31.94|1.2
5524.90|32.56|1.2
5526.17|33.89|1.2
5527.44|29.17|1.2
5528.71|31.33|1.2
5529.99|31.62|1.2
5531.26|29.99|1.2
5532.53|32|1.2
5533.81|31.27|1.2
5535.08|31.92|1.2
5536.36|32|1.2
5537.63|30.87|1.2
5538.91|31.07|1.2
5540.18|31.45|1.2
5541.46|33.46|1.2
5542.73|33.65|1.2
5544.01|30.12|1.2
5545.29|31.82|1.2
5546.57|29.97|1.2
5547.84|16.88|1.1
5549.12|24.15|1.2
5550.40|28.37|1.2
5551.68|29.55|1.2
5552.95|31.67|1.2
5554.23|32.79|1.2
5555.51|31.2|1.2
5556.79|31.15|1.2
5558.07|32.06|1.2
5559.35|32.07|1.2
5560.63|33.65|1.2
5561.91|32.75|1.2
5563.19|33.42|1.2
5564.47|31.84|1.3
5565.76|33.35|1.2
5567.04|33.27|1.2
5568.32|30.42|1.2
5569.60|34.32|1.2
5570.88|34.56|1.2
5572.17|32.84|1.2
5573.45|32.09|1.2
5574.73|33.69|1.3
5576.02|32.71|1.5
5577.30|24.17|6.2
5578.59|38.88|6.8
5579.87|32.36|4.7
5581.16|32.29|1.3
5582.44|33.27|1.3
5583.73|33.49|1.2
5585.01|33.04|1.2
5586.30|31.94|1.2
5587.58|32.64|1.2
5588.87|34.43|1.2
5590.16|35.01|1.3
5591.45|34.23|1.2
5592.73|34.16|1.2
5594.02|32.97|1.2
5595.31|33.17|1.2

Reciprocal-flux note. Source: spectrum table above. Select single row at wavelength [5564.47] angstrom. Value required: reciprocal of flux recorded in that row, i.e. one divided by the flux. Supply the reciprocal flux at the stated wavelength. 0.0314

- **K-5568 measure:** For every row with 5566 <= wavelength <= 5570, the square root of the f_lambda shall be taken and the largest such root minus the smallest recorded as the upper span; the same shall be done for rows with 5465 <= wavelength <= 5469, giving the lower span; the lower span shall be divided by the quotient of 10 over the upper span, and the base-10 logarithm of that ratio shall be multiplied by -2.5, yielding 4.91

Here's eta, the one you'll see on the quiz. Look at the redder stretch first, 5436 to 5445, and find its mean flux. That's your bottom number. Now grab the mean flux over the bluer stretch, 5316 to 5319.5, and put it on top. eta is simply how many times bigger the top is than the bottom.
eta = 0.89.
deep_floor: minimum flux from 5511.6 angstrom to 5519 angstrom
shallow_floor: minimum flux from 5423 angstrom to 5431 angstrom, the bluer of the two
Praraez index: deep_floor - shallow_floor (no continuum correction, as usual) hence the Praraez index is -2.3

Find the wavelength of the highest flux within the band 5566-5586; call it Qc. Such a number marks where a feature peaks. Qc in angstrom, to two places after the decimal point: 5578.59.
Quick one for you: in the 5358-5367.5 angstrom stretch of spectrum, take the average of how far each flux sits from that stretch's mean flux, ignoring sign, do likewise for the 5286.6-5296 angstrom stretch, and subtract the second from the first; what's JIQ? -0.11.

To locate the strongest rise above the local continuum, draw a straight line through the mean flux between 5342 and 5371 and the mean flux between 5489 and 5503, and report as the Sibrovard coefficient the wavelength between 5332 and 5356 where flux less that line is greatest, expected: 5332.42 angstrom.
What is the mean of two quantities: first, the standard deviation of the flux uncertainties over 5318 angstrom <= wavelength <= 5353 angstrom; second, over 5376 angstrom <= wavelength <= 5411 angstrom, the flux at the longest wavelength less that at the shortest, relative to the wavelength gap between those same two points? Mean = -0.054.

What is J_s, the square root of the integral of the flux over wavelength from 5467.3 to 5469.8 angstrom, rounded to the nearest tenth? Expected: 8.7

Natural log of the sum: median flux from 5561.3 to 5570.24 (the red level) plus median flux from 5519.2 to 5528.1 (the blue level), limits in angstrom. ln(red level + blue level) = 4.16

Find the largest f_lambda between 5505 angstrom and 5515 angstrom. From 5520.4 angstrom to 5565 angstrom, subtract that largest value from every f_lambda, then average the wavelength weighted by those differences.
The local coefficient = 5542.9 angstrom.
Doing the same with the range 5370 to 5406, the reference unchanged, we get 5388.7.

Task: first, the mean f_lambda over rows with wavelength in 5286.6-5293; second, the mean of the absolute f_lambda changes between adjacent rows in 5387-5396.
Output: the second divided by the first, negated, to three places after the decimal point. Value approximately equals -0.033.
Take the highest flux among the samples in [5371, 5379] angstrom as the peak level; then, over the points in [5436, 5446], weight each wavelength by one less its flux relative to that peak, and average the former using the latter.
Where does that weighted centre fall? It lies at 5441.3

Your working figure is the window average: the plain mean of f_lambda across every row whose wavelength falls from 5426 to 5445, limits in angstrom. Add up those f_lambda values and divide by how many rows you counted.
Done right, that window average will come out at 31.6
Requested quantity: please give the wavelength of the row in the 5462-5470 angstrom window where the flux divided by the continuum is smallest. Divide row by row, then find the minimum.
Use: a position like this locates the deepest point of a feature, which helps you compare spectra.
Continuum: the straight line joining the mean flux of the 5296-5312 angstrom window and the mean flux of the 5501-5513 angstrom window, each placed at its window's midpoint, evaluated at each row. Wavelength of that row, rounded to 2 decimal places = 5467.94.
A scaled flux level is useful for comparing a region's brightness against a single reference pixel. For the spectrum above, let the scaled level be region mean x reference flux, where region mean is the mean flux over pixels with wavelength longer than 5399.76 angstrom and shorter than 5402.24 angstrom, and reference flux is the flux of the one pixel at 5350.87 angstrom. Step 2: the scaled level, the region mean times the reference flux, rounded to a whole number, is 246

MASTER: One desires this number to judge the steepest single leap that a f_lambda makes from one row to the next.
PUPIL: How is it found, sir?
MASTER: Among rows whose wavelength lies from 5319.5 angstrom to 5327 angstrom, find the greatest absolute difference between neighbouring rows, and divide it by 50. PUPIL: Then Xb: 0.056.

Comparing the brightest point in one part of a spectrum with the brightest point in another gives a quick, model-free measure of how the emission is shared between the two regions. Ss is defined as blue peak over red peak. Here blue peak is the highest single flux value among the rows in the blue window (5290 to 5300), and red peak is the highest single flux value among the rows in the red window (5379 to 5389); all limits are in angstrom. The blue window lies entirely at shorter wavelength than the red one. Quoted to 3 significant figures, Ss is 1.07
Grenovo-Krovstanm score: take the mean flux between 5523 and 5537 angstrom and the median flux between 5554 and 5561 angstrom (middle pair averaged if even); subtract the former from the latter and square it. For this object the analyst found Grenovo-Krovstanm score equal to 0.2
